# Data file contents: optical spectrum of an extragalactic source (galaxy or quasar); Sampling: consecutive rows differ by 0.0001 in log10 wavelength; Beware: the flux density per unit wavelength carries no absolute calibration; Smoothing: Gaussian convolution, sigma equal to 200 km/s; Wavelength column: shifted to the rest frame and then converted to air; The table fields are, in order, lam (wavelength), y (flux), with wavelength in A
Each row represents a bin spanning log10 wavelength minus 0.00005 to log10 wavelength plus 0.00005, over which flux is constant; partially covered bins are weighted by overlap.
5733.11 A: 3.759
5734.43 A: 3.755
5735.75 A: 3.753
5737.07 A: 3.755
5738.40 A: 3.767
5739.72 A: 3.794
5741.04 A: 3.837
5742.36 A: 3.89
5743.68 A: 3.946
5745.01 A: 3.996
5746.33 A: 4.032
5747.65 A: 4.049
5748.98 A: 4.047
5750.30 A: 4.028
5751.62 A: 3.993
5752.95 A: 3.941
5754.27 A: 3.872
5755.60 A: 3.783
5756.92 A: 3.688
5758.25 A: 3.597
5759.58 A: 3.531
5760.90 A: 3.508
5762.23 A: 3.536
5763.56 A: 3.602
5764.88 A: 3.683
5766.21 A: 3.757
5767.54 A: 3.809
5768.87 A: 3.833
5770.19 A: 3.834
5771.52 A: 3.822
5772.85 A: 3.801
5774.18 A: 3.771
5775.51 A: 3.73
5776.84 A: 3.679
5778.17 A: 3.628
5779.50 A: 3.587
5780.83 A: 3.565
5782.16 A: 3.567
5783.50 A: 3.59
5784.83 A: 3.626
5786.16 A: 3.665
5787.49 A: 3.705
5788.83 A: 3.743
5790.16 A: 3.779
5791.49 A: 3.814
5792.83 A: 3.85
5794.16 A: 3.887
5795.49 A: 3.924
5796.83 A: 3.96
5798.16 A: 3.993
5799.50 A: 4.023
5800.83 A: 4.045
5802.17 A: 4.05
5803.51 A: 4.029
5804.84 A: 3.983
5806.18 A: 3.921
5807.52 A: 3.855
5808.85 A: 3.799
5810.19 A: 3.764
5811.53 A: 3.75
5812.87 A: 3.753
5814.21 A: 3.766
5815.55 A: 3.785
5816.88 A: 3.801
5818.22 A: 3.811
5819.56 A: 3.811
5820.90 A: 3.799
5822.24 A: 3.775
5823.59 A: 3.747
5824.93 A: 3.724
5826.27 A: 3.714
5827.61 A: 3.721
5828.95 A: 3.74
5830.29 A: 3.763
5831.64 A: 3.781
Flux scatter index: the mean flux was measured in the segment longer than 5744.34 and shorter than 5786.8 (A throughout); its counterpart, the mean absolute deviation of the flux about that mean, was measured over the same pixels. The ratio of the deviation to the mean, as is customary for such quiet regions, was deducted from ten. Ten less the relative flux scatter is 9.96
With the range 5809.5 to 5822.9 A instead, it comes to 9.99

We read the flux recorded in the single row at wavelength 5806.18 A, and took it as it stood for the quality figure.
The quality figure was 3.921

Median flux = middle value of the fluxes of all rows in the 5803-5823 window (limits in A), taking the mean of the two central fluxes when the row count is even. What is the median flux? 3.80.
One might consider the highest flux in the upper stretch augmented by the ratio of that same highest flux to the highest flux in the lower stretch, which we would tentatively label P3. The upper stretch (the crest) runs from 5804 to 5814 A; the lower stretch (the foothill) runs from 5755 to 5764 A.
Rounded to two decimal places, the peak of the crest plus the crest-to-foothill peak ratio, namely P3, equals 5.04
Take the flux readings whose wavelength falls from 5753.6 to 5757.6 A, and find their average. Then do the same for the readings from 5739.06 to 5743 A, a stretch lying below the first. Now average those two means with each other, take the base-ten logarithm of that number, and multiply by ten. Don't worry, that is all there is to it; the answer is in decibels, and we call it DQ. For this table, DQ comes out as 5.81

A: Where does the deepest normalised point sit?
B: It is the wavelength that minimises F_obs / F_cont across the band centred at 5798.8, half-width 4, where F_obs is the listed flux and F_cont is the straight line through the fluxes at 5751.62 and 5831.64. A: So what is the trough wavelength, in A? 5795.49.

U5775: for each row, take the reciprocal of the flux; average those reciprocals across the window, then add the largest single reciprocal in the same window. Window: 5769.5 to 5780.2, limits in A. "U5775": 0.547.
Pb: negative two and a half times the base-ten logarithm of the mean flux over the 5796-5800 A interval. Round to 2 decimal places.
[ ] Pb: -1.50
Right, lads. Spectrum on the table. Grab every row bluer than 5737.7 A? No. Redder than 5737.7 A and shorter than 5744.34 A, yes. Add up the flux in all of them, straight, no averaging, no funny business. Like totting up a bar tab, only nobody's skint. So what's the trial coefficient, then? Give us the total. 19.2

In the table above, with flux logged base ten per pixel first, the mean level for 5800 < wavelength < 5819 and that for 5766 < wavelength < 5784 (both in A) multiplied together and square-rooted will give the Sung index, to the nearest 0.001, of 0.578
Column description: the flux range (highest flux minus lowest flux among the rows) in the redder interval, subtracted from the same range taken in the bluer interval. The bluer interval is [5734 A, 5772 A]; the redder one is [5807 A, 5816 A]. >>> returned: 0.44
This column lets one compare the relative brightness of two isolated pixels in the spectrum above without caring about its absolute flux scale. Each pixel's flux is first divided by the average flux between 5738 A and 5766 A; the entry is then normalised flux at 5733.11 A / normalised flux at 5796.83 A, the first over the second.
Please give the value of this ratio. 0.95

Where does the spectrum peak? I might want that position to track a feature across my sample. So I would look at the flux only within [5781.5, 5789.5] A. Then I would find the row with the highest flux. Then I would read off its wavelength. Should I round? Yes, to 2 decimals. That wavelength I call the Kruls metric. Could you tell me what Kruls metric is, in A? 5788.83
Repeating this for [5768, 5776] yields 5770.19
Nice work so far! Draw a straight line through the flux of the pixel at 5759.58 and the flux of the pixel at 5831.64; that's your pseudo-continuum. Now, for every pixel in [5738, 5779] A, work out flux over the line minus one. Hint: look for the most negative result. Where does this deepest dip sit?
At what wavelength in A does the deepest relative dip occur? 5760.90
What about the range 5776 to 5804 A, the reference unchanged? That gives 5782.16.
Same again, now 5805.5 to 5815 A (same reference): 5812.87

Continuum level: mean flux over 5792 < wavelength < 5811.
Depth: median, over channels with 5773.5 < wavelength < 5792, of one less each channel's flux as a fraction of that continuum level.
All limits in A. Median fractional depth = 0.07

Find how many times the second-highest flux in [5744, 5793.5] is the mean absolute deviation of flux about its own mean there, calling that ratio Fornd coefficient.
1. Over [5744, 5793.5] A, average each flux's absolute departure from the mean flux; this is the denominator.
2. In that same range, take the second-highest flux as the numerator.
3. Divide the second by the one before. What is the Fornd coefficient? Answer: 31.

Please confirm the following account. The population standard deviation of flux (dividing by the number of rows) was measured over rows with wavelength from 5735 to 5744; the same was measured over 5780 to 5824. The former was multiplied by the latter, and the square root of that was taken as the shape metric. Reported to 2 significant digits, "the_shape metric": 0.096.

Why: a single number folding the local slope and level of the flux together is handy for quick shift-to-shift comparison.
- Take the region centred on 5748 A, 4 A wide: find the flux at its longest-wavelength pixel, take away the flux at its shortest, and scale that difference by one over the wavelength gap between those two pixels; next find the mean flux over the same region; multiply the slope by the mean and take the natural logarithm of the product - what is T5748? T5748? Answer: -3.8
